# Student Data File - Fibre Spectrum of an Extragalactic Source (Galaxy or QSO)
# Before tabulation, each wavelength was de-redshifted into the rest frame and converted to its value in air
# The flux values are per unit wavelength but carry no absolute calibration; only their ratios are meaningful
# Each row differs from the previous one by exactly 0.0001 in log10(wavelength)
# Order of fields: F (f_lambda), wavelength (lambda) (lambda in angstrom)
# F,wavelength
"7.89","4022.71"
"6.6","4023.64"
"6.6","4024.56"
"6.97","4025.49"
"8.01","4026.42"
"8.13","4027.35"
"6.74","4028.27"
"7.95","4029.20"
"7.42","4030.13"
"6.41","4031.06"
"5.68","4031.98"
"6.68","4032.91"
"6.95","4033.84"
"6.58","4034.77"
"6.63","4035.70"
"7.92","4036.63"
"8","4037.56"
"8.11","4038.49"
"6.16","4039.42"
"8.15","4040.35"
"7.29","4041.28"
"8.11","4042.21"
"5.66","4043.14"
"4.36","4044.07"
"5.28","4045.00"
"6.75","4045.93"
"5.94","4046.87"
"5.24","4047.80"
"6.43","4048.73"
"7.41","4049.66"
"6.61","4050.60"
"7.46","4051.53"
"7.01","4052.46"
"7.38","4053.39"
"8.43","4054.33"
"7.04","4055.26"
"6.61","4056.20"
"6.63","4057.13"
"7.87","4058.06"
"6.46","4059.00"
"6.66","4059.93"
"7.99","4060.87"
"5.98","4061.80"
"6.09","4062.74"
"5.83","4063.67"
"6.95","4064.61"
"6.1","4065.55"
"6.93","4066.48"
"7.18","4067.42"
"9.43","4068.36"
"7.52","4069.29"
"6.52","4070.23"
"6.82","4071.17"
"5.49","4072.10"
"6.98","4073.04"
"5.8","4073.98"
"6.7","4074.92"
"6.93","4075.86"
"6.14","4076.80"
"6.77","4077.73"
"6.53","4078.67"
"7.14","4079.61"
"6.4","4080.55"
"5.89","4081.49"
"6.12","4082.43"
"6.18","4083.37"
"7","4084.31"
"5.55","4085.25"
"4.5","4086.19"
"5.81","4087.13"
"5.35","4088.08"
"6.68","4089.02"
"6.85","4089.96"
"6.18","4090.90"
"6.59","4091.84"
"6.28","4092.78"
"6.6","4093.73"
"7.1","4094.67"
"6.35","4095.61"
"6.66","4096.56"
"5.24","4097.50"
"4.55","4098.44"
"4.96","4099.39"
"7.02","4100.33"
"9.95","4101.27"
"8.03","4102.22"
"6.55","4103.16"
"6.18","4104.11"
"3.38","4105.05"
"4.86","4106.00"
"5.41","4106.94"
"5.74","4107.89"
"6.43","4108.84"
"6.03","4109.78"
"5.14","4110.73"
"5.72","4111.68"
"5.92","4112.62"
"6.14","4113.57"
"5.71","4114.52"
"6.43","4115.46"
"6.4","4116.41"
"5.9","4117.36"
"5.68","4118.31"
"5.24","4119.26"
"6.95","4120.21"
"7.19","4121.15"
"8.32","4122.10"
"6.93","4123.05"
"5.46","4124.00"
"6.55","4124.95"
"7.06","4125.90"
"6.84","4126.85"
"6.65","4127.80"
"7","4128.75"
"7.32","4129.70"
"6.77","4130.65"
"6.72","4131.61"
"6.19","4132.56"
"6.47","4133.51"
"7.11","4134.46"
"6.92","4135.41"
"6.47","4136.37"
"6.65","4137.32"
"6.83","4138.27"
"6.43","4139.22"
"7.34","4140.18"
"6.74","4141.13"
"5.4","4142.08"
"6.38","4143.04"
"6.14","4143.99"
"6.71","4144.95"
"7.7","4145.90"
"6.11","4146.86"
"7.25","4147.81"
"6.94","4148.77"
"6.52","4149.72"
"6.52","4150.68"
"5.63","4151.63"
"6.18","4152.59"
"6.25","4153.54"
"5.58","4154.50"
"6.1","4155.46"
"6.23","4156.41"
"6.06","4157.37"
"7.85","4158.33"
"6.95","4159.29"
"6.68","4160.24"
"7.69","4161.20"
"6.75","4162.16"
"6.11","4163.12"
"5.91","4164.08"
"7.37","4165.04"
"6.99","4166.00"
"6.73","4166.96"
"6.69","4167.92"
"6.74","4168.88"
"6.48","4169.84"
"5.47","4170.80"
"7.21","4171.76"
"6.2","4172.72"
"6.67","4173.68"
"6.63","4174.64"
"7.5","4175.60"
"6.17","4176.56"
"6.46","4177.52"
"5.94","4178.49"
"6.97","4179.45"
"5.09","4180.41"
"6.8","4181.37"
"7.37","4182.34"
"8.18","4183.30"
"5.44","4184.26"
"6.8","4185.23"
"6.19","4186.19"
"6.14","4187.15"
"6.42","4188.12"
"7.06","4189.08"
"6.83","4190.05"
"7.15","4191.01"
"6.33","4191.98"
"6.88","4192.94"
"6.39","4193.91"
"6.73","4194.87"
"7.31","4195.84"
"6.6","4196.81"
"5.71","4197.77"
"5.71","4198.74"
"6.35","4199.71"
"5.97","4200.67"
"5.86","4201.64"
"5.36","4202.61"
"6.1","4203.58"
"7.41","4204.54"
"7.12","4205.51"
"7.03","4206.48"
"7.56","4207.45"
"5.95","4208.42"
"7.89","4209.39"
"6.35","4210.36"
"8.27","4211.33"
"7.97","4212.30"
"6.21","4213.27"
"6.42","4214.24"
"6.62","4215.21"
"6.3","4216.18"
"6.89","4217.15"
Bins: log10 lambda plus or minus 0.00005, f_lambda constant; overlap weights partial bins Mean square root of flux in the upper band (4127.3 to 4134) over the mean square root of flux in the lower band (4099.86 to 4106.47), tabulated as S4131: 1.02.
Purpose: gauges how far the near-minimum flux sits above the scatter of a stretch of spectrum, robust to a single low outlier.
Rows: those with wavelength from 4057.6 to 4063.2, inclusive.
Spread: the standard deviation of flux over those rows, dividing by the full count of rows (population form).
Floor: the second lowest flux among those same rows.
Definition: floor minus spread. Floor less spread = 5.29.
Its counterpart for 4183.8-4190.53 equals 5.63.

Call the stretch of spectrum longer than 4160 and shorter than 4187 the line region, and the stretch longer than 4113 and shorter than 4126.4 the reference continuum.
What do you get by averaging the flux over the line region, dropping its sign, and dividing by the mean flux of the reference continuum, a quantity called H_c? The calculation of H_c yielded 1.03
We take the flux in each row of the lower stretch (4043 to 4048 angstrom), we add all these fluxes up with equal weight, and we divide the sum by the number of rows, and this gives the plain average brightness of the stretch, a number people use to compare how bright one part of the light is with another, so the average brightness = 5.5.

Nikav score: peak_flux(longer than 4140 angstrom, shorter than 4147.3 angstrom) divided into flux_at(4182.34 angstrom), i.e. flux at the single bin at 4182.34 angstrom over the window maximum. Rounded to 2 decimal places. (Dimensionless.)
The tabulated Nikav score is 0.96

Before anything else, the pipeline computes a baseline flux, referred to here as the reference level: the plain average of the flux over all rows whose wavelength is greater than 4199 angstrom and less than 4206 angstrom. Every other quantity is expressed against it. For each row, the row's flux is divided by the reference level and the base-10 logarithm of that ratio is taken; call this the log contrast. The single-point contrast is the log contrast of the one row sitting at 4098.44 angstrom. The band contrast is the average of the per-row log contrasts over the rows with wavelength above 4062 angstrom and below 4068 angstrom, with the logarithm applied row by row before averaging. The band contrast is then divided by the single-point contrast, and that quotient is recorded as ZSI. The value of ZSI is 0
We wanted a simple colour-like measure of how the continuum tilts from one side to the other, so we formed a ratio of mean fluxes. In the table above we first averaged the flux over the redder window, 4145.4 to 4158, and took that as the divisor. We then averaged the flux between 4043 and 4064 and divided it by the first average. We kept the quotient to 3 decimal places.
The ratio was 1.028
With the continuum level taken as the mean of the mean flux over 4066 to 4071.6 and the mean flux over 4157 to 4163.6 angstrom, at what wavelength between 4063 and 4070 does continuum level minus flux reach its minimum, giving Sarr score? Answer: 4068.36 angstrom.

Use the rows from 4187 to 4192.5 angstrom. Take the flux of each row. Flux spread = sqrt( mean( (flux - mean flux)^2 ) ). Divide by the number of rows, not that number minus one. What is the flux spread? 0.38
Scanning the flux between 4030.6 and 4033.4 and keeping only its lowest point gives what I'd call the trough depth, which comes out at 5.68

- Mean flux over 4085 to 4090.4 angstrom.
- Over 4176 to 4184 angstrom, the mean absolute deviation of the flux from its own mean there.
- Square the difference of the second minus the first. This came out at 25.8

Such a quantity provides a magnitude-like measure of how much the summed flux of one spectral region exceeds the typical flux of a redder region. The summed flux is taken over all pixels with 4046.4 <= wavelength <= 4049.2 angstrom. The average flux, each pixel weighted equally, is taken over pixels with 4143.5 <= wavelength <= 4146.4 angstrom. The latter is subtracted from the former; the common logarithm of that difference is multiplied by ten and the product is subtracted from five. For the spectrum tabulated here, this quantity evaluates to -5.3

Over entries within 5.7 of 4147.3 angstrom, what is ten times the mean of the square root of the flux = 25.4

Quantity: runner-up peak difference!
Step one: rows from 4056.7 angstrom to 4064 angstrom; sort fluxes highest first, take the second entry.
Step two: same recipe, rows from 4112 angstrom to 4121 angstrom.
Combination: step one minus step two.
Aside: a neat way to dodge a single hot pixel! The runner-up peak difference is 1.4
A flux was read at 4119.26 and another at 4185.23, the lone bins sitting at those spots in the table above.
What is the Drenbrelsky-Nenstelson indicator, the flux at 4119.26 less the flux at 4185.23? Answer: -1.6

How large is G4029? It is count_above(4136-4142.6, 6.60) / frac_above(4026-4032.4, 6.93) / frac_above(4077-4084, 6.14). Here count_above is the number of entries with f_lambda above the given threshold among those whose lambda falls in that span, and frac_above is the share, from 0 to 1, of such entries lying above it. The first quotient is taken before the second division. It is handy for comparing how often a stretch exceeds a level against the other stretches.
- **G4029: 10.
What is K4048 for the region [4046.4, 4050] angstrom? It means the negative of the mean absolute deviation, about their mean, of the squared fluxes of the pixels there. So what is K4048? -8.4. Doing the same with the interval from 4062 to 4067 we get -5.8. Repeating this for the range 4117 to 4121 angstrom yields -6.3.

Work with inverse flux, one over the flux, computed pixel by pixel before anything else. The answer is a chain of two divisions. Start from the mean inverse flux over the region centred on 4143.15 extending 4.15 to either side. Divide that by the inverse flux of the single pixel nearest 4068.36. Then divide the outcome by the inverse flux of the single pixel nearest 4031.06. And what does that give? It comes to 9.3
